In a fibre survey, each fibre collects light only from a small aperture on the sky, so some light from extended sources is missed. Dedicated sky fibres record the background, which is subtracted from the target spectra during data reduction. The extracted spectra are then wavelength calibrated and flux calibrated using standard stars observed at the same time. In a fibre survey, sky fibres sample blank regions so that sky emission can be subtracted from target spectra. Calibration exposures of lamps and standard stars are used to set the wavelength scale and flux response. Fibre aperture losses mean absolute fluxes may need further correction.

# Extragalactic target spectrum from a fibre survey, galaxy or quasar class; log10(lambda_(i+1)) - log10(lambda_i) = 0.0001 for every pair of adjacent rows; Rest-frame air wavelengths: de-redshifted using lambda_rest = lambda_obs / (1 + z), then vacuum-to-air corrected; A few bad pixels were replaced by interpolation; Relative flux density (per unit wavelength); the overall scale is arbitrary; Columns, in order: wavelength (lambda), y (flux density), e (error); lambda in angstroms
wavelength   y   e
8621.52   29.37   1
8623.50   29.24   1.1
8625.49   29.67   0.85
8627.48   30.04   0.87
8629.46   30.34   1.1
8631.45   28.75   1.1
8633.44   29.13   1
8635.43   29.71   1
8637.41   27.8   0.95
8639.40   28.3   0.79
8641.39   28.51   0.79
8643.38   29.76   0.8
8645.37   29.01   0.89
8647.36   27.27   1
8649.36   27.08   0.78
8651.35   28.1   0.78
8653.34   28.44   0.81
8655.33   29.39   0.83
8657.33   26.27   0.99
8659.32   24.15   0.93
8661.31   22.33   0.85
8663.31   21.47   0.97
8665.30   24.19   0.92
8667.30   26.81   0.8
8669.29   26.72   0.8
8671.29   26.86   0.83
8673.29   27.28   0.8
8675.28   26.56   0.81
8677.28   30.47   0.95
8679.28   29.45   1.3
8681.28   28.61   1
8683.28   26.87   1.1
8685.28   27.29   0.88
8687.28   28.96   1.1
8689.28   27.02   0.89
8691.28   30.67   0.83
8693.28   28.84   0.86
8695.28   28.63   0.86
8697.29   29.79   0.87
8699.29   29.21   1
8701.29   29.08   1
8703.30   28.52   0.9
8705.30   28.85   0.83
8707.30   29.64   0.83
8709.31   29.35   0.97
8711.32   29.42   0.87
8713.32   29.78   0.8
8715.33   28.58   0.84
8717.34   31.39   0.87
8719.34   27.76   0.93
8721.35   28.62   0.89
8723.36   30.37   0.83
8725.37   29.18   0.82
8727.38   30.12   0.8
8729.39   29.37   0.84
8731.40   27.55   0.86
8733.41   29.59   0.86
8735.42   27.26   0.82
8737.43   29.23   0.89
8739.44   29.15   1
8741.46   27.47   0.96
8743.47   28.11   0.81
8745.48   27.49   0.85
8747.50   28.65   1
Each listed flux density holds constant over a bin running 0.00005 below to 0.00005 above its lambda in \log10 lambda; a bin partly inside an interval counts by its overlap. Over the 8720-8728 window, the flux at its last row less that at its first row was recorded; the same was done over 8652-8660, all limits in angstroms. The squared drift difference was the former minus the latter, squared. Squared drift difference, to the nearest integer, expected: 34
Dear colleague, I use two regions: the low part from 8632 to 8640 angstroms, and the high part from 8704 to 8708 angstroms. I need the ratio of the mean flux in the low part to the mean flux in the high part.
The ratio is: 0.98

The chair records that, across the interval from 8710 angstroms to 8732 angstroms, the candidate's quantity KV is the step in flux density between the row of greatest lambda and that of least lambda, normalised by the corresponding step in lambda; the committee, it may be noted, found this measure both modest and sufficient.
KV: -0.09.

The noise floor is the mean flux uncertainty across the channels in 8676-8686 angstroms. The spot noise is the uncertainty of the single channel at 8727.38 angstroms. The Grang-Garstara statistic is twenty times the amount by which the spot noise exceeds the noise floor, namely -4.9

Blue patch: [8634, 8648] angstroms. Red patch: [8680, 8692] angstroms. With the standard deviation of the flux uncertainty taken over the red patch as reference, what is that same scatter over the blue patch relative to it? 0.8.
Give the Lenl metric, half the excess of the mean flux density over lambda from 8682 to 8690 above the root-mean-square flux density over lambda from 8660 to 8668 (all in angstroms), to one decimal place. 1.9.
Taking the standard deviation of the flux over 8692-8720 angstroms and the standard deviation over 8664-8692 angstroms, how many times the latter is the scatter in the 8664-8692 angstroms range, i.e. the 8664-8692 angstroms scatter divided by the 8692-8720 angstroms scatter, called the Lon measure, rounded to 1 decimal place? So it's 2.1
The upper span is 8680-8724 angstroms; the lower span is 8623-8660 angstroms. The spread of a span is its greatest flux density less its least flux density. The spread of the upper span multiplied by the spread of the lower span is 28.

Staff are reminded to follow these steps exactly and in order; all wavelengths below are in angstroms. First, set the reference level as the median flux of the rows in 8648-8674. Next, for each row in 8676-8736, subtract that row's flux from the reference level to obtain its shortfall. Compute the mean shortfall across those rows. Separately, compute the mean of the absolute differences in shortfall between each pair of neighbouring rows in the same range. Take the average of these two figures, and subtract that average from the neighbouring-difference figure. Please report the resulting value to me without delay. 1.74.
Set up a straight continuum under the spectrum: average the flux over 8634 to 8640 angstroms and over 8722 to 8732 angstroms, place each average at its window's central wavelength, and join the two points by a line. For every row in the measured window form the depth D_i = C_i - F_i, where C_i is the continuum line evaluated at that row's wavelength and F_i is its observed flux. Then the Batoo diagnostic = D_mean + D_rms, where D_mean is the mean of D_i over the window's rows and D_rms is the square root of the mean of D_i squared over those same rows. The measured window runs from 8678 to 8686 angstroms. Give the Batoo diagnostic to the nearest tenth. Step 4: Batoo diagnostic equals 2.3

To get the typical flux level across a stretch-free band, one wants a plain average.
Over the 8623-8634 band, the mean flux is 29.5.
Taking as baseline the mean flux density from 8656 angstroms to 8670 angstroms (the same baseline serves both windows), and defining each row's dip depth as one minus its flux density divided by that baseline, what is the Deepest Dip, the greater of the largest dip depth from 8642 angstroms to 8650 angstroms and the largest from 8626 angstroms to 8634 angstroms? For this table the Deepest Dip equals -0.10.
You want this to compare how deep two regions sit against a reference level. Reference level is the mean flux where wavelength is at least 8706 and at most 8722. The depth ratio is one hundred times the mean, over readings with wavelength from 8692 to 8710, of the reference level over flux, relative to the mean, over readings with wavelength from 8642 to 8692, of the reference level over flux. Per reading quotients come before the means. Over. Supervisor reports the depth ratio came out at 93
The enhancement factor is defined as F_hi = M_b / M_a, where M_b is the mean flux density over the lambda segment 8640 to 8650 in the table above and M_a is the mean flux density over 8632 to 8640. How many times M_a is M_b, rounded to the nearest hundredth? 0.99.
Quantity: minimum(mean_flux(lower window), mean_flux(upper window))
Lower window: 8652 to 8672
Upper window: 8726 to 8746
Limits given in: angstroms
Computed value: 25.7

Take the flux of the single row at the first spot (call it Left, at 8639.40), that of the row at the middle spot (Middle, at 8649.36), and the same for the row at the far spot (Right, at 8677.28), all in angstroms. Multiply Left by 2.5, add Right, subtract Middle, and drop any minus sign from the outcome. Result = 74.1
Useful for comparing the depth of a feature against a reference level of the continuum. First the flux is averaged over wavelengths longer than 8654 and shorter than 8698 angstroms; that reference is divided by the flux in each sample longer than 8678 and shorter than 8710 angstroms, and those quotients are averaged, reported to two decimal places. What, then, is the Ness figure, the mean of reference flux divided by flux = 0.95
